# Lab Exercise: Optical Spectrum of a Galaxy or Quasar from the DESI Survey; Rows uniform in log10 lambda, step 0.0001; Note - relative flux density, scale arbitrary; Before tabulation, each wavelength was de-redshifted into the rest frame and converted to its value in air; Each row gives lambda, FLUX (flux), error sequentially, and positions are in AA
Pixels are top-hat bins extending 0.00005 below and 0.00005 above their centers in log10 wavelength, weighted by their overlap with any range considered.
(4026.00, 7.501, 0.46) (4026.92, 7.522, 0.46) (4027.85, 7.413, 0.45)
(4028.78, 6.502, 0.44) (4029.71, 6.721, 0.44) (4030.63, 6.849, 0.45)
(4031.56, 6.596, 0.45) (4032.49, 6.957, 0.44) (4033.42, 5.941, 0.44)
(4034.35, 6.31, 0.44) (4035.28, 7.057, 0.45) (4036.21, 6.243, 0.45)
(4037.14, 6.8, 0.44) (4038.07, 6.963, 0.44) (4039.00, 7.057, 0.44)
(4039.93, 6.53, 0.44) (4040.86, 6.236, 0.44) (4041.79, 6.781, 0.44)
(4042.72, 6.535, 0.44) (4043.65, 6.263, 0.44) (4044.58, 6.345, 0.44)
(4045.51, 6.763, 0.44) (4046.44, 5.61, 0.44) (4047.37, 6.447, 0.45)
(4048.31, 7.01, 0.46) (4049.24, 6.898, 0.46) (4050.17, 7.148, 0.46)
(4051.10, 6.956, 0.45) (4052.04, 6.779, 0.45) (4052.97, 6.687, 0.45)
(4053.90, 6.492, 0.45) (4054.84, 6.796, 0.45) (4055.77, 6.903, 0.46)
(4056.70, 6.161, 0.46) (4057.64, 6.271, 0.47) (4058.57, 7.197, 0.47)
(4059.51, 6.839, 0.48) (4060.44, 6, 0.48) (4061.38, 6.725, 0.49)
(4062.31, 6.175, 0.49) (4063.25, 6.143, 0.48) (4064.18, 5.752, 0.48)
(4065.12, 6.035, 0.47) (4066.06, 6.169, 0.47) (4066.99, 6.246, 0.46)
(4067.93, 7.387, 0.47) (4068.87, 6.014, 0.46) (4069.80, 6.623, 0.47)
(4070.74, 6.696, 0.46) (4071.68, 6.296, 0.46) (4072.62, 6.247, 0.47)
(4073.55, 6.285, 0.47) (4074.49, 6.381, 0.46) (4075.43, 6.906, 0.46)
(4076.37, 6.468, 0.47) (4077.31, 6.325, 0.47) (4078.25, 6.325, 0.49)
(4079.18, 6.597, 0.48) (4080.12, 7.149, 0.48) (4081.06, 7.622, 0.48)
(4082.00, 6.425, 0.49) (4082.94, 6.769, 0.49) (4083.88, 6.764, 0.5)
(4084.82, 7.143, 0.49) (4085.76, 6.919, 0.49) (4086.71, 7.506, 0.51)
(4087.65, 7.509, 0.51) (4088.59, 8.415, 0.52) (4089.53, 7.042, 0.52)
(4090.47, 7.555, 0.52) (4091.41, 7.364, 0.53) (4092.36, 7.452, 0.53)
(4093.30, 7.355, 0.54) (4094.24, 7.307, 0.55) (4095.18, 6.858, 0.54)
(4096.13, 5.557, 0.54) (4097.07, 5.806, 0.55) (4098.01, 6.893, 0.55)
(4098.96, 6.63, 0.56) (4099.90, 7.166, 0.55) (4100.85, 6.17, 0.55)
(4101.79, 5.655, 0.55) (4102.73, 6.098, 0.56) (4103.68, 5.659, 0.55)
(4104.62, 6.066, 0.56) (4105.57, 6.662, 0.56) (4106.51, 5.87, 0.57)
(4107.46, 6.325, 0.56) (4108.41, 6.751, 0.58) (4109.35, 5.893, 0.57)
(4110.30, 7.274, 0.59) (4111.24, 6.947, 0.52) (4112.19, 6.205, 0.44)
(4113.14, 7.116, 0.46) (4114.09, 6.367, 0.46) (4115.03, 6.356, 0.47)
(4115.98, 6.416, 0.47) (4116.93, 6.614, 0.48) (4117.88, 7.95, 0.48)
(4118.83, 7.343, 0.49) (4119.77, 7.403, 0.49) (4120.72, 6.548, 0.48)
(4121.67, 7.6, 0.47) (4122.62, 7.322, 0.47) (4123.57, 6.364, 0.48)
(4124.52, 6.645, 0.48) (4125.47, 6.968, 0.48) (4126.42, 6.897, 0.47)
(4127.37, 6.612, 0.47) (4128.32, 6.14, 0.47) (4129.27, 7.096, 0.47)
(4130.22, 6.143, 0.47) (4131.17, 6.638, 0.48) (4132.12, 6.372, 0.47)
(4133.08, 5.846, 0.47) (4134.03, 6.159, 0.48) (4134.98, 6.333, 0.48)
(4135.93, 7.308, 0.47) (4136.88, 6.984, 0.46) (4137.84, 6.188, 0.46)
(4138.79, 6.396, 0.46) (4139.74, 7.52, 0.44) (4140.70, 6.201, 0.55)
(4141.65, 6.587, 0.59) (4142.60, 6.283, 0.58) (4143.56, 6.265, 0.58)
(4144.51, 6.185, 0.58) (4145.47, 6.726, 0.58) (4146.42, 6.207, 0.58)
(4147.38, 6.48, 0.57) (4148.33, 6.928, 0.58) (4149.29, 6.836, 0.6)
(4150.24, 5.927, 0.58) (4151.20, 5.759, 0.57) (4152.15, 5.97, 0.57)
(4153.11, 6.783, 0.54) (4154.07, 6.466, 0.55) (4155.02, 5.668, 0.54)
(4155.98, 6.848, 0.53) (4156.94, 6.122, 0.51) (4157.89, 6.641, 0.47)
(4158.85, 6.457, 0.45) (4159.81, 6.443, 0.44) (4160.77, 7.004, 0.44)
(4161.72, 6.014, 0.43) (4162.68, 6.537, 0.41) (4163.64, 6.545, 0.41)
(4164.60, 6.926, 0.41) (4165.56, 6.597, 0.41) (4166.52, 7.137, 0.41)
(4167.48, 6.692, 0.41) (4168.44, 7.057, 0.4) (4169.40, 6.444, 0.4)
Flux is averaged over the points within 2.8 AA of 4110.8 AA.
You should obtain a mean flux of 6.70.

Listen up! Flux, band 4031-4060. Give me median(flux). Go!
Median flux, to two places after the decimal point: 6.76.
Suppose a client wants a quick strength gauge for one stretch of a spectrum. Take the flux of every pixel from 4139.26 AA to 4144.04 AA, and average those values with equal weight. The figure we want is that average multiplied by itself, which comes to 43.2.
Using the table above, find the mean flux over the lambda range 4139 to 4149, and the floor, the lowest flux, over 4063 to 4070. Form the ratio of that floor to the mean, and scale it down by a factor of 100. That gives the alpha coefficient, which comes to 0.0088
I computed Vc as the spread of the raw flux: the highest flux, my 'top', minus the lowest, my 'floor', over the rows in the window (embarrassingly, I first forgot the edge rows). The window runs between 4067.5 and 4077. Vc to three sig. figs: 1.37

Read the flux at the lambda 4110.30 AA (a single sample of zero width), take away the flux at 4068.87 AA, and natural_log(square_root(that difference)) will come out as 0.1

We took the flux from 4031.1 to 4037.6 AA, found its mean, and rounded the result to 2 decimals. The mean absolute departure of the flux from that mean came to 0.34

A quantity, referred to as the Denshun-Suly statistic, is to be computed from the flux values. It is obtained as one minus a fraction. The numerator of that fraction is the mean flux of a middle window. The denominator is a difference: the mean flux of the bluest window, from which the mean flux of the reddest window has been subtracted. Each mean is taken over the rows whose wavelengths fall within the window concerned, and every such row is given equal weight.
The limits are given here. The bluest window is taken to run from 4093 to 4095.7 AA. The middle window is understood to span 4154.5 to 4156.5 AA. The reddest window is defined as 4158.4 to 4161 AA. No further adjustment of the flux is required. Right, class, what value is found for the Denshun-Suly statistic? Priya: -11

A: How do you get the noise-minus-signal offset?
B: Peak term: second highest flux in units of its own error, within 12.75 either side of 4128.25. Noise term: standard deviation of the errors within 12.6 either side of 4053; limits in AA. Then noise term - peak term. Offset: -16.5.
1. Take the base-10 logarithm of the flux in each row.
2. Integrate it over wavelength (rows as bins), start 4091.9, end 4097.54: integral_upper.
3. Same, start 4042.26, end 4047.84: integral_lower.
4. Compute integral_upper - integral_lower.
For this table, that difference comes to 0.19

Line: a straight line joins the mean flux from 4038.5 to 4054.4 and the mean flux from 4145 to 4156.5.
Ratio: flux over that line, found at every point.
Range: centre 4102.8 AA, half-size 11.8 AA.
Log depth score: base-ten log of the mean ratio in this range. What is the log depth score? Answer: 0.003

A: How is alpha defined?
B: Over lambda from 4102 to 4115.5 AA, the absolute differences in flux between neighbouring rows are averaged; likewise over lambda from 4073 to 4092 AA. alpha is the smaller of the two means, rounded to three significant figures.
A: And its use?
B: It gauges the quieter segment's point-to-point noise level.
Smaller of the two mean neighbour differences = 0.433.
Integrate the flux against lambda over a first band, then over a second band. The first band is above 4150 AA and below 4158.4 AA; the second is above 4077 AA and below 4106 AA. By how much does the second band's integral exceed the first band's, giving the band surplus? 145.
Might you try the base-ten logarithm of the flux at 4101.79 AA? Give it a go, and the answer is 0.752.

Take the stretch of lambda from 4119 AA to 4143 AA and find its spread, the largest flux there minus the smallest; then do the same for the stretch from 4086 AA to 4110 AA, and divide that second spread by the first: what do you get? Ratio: 1.63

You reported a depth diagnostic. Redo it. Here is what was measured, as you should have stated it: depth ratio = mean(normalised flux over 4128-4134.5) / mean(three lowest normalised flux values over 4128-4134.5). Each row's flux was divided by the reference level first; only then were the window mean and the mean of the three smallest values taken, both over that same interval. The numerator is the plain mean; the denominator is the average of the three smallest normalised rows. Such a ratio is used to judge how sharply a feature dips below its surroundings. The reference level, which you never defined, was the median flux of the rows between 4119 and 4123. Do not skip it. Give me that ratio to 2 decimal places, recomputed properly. 1.05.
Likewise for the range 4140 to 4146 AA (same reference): 1.03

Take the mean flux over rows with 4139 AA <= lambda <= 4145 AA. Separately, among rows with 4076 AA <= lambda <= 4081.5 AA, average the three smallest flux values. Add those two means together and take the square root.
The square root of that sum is 3.59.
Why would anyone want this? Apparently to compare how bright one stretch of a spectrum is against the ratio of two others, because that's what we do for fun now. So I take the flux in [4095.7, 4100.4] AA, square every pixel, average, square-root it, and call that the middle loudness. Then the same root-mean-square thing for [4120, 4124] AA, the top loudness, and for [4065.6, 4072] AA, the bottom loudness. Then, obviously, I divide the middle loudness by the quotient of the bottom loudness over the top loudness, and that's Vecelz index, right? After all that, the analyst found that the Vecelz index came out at 6.91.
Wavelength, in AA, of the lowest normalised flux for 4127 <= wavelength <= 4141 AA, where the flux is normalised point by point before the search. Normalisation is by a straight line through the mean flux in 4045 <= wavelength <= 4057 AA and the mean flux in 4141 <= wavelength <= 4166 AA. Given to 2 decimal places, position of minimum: 4133.08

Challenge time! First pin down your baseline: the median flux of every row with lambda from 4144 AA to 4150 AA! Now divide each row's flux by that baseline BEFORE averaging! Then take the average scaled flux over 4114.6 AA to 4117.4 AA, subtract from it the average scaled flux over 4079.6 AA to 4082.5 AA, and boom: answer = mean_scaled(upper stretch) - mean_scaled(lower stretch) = -0.09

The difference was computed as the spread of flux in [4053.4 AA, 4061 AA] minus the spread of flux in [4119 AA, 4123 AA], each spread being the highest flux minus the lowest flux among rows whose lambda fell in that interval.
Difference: 0.1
